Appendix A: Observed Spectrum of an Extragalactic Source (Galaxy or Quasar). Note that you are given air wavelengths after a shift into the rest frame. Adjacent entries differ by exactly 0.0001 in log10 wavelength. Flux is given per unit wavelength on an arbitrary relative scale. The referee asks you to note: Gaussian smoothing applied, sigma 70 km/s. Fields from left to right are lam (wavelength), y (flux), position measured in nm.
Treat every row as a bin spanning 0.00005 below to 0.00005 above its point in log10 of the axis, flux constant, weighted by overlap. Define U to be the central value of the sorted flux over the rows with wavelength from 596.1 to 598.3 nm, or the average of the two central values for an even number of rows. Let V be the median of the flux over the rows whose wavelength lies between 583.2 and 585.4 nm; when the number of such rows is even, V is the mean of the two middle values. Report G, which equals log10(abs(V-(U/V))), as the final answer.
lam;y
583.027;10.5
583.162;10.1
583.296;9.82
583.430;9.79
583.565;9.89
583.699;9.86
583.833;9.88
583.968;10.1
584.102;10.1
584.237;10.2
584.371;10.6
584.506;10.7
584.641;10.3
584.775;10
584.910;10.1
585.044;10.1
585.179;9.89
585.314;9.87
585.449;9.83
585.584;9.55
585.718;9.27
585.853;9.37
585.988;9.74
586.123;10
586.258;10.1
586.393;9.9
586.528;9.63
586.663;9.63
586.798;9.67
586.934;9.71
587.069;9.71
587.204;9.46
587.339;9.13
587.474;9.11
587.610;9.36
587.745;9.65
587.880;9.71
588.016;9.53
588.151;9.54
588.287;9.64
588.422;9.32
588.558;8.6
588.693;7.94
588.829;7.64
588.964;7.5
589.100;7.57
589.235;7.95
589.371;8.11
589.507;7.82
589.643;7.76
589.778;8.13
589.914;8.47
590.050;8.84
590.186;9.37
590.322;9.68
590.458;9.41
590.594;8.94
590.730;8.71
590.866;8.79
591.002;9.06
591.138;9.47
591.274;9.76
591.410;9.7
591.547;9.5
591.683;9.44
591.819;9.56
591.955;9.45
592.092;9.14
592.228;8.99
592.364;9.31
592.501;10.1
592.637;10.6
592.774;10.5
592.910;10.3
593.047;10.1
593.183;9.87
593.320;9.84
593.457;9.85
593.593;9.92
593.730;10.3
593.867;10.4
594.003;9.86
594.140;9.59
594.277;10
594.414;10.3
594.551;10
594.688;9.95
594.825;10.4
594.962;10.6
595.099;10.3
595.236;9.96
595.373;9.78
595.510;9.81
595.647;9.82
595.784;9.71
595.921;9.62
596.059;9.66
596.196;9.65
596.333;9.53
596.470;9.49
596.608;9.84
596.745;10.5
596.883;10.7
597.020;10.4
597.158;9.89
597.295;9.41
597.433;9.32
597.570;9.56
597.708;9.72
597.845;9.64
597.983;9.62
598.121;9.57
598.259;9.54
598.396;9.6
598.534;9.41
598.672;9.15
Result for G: 0.959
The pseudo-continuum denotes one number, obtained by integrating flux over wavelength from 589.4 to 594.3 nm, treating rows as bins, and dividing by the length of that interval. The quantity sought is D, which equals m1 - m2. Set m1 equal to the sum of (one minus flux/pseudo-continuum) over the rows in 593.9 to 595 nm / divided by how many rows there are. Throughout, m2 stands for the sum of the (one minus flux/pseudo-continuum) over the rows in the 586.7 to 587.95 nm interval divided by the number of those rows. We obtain -0.06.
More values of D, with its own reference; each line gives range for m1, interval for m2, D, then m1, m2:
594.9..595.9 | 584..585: 0.03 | -0.059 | -0.09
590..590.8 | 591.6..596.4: 0.08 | 0.030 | -0.05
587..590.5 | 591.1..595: 0.11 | 0.068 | -0.05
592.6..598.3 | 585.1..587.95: -0.03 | -0.052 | -0.02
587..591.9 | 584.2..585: 0.15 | 0.053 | -0.09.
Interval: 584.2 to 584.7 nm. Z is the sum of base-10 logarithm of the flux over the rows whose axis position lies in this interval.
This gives 4.08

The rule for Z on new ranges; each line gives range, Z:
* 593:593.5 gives 3.99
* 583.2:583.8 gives 3.97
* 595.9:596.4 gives 3.93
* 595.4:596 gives 3.95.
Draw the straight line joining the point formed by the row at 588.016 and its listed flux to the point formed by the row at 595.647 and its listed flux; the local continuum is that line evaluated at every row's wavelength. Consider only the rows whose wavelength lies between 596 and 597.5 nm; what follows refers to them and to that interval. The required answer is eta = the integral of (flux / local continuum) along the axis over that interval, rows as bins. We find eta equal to 1.5 nm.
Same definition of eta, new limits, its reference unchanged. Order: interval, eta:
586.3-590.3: 3.7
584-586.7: 2.8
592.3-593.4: 1.1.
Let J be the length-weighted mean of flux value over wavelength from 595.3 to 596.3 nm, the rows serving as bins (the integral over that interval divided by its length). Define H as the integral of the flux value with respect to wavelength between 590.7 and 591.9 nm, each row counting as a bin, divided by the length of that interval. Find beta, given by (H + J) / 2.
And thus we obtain 9.54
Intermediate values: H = 9.4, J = 9.72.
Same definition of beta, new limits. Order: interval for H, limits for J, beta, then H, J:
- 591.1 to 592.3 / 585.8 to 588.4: 9.53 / 9.4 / 9.60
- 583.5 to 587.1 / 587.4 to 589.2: 9.38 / 9.9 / 8.84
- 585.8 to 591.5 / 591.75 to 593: 9.43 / 9.1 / 9.78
